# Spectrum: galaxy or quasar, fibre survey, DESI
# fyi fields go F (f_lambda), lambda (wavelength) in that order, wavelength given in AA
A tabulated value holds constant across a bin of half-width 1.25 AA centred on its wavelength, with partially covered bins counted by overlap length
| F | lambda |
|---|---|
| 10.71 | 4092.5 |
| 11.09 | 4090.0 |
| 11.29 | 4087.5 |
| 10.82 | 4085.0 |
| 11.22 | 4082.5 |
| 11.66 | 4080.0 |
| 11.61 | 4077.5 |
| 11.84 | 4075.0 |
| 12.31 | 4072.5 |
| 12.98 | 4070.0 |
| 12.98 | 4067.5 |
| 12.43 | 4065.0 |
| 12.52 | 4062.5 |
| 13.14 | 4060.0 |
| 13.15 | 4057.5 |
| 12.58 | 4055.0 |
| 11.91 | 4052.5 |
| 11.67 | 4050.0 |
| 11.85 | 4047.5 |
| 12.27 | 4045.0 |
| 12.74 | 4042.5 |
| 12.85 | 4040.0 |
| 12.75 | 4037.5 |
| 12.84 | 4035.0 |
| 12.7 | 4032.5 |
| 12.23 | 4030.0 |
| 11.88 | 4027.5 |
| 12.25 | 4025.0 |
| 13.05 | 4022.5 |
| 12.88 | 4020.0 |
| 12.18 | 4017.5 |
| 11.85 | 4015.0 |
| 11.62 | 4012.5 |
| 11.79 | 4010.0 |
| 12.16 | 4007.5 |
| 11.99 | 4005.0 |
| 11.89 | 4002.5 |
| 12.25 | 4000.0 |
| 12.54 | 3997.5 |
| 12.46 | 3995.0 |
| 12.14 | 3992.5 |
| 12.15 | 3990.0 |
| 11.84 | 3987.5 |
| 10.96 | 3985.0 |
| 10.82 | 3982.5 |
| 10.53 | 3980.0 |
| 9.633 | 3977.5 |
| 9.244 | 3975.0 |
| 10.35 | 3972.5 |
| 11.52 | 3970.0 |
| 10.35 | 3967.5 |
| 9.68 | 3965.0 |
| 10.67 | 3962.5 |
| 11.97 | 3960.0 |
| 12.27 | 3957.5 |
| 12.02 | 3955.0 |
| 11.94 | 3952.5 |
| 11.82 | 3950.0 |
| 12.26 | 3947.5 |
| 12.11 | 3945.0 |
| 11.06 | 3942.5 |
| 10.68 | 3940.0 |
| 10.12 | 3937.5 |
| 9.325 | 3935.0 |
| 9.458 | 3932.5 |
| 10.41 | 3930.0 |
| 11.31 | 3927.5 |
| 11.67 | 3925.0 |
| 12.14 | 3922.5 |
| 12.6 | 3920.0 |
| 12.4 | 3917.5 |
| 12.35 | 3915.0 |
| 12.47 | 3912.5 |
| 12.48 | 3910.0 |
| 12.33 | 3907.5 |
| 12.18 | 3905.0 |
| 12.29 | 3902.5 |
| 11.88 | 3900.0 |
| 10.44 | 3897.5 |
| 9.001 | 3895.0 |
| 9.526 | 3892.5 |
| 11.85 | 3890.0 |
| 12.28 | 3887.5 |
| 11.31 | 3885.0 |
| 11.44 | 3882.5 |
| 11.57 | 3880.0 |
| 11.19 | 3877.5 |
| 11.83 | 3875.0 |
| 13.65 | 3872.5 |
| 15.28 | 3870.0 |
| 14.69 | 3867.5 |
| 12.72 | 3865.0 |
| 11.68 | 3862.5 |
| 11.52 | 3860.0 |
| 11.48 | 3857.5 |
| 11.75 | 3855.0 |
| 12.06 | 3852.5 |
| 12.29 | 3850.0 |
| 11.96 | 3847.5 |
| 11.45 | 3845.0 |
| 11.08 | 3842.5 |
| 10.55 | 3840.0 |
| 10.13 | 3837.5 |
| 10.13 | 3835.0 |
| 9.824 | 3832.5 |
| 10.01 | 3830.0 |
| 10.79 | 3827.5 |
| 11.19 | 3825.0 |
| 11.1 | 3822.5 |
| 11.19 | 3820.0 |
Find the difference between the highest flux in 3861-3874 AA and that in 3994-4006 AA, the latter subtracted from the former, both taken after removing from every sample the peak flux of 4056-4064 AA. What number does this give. 2.7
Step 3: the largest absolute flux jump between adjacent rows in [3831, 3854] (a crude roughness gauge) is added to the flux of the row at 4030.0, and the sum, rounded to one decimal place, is 12.8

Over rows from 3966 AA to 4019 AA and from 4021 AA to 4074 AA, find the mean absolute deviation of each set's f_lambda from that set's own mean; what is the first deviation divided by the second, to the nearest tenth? 2.1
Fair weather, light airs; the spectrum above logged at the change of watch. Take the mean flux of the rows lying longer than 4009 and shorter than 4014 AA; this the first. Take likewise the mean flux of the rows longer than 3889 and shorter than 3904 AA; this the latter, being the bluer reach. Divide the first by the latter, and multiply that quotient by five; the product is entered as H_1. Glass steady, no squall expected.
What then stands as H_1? 5.40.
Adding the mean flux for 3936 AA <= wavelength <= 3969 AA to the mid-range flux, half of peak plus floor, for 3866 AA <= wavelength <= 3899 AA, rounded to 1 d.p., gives 23.4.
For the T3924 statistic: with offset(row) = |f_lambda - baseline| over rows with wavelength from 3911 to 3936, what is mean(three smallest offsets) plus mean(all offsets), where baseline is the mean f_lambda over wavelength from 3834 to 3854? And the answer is 1.5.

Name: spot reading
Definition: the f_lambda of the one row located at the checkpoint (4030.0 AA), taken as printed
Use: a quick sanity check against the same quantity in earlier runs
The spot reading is 12.23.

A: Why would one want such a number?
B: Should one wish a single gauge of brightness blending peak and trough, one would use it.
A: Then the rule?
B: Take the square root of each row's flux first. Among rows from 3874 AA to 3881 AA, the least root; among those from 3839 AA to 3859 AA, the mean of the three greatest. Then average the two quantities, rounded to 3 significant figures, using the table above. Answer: 3.41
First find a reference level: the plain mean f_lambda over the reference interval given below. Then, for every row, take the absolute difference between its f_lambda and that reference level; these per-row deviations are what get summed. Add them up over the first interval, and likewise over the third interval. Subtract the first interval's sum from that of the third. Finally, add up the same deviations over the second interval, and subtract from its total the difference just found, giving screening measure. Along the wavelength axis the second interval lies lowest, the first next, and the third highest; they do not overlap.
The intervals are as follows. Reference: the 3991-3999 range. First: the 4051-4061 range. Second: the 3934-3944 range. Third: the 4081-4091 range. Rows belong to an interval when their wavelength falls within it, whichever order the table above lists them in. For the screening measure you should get 5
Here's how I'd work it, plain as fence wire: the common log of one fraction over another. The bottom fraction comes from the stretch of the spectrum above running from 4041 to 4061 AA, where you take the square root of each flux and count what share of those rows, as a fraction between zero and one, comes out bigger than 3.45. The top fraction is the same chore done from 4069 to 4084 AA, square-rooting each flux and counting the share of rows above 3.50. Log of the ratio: -0.4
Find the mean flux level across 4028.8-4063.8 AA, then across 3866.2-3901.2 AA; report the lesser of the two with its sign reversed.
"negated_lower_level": -11.9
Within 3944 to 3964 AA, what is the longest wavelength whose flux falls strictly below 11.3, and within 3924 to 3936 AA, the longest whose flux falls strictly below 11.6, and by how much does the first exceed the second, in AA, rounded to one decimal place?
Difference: 27.5 AA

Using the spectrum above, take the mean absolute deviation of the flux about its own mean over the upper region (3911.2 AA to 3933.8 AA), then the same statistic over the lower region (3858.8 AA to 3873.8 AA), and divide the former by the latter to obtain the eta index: 0.65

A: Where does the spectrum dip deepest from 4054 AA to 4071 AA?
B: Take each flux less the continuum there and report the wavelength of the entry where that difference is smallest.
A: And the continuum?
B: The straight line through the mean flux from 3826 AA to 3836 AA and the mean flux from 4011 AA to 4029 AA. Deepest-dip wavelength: 4065.0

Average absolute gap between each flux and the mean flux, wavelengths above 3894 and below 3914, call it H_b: 0.96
